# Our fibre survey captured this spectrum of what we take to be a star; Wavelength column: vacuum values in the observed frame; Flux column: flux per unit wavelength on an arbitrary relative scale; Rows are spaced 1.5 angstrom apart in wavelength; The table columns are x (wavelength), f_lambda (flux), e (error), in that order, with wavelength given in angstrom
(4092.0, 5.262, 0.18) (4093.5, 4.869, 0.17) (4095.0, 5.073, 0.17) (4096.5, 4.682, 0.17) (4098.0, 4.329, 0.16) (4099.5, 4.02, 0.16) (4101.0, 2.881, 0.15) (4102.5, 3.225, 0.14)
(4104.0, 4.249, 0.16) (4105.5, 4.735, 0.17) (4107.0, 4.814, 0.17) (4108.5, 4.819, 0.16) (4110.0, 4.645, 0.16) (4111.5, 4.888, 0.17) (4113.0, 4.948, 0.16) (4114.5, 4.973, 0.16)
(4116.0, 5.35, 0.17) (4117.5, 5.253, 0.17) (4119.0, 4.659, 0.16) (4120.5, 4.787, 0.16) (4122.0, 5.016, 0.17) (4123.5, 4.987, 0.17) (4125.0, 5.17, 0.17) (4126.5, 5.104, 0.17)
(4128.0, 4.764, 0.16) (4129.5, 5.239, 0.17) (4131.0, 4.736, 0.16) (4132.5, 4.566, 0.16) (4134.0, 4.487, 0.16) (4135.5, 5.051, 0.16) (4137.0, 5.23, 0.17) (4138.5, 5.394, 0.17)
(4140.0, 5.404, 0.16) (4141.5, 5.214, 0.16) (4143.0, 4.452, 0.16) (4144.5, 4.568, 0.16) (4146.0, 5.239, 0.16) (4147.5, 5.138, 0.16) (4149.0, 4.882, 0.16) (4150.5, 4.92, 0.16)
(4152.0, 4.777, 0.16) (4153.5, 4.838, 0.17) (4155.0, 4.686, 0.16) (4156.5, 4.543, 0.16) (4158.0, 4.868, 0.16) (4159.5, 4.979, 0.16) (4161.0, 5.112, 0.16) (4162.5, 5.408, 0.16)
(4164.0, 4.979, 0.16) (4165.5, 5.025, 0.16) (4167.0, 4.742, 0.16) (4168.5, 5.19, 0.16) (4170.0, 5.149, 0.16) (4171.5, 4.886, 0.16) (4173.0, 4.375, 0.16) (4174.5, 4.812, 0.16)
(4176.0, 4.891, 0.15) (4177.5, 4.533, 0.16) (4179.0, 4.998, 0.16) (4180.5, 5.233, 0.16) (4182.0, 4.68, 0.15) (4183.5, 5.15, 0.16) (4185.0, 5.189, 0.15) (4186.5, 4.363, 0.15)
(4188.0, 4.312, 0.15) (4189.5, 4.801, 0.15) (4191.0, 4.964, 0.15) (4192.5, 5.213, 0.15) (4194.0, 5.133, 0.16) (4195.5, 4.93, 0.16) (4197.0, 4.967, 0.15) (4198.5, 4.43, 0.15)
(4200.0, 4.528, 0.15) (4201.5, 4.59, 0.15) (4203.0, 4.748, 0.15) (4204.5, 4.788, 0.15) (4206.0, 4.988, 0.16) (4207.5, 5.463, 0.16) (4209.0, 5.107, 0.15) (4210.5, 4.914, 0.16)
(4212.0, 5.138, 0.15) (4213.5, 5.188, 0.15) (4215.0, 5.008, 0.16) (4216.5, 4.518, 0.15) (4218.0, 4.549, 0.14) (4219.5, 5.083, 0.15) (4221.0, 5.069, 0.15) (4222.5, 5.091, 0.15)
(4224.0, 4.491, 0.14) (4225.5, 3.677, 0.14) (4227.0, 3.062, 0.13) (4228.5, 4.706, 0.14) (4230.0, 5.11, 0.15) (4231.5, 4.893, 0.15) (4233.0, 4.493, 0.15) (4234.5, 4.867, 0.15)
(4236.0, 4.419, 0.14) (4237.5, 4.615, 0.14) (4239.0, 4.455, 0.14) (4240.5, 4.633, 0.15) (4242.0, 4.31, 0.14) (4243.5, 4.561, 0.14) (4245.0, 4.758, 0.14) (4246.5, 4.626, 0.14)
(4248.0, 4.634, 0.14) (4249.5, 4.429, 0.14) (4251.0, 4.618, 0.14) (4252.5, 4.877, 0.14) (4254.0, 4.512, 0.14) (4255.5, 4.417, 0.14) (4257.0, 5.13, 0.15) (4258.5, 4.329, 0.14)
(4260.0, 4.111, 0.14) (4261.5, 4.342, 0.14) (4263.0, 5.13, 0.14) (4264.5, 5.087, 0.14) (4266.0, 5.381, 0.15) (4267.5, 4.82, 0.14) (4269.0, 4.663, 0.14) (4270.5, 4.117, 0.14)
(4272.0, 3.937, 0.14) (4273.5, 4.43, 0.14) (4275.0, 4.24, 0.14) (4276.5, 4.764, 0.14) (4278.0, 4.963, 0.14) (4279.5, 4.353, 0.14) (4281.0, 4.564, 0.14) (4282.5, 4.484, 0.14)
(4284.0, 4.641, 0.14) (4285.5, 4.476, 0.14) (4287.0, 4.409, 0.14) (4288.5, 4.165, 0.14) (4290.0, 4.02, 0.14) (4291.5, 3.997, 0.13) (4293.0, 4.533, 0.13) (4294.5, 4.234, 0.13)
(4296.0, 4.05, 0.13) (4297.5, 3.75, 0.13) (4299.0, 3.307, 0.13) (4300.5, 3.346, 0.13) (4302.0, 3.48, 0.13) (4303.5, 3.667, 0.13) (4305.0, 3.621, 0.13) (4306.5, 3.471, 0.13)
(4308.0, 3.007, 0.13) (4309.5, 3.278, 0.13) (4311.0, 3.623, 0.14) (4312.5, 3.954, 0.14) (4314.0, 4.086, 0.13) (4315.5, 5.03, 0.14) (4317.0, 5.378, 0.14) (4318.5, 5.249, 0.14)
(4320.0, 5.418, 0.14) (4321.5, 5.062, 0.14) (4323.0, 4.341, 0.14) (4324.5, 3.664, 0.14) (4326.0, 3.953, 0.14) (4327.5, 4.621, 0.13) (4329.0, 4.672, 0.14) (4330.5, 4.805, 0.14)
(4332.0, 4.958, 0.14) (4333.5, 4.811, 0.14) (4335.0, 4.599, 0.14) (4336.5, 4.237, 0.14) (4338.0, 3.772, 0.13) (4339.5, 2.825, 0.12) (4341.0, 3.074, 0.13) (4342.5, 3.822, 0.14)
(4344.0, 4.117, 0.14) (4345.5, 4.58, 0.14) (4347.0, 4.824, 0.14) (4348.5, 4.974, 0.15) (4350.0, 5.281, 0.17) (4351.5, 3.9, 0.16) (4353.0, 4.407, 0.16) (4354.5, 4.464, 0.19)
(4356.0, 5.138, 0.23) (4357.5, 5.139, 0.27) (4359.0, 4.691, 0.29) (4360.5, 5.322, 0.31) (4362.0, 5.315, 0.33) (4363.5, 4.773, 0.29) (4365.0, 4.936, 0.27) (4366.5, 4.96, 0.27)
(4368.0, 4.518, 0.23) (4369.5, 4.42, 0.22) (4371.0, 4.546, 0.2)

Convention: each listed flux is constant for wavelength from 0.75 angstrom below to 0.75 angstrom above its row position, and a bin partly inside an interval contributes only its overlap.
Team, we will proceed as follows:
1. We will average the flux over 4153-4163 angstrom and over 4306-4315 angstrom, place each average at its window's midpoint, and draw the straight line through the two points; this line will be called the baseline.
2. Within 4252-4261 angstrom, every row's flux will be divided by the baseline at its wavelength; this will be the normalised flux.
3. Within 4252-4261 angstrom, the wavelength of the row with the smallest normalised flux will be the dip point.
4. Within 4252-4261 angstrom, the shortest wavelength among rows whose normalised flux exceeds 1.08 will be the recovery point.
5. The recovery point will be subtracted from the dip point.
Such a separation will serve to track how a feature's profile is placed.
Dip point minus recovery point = 7.5 angstrom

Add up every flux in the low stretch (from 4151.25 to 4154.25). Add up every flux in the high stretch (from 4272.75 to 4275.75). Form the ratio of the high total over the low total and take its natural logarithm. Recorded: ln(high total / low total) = -0.10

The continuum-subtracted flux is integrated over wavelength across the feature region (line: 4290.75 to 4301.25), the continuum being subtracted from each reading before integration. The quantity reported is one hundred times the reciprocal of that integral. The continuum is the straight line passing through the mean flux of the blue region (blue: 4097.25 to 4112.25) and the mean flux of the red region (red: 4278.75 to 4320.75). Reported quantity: -39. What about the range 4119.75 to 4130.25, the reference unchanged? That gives 12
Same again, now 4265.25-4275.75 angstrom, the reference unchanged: 26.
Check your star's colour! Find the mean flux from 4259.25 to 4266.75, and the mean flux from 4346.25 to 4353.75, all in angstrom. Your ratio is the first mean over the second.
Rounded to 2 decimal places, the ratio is 1.03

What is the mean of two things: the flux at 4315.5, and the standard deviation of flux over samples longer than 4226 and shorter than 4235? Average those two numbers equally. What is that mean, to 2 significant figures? 2.9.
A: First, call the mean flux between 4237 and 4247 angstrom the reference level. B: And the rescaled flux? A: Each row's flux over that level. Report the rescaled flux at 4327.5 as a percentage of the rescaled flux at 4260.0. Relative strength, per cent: 112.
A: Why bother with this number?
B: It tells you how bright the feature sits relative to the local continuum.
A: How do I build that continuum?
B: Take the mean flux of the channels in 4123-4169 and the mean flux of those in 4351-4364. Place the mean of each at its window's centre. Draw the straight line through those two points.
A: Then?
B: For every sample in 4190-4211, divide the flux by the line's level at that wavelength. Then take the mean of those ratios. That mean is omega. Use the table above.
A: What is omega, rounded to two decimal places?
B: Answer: 1.00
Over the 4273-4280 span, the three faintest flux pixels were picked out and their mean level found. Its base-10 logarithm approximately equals 0.638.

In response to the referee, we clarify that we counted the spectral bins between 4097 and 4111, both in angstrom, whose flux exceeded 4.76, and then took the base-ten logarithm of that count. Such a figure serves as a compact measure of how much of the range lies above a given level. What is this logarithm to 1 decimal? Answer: 0.3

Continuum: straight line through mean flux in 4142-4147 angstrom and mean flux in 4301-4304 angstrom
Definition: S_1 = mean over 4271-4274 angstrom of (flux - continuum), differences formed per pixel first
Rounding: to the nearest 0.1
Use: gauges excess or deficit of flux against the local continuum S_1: 0.4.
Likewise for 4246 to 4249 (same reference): 0.6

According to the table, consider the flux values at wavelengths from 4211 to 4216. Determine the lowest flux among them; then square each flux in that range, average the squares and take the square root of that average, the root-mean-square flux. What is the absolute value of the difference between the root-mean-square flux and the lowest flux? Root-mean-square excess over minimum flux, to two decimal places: 0.10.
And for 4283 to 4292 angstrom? 0.29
